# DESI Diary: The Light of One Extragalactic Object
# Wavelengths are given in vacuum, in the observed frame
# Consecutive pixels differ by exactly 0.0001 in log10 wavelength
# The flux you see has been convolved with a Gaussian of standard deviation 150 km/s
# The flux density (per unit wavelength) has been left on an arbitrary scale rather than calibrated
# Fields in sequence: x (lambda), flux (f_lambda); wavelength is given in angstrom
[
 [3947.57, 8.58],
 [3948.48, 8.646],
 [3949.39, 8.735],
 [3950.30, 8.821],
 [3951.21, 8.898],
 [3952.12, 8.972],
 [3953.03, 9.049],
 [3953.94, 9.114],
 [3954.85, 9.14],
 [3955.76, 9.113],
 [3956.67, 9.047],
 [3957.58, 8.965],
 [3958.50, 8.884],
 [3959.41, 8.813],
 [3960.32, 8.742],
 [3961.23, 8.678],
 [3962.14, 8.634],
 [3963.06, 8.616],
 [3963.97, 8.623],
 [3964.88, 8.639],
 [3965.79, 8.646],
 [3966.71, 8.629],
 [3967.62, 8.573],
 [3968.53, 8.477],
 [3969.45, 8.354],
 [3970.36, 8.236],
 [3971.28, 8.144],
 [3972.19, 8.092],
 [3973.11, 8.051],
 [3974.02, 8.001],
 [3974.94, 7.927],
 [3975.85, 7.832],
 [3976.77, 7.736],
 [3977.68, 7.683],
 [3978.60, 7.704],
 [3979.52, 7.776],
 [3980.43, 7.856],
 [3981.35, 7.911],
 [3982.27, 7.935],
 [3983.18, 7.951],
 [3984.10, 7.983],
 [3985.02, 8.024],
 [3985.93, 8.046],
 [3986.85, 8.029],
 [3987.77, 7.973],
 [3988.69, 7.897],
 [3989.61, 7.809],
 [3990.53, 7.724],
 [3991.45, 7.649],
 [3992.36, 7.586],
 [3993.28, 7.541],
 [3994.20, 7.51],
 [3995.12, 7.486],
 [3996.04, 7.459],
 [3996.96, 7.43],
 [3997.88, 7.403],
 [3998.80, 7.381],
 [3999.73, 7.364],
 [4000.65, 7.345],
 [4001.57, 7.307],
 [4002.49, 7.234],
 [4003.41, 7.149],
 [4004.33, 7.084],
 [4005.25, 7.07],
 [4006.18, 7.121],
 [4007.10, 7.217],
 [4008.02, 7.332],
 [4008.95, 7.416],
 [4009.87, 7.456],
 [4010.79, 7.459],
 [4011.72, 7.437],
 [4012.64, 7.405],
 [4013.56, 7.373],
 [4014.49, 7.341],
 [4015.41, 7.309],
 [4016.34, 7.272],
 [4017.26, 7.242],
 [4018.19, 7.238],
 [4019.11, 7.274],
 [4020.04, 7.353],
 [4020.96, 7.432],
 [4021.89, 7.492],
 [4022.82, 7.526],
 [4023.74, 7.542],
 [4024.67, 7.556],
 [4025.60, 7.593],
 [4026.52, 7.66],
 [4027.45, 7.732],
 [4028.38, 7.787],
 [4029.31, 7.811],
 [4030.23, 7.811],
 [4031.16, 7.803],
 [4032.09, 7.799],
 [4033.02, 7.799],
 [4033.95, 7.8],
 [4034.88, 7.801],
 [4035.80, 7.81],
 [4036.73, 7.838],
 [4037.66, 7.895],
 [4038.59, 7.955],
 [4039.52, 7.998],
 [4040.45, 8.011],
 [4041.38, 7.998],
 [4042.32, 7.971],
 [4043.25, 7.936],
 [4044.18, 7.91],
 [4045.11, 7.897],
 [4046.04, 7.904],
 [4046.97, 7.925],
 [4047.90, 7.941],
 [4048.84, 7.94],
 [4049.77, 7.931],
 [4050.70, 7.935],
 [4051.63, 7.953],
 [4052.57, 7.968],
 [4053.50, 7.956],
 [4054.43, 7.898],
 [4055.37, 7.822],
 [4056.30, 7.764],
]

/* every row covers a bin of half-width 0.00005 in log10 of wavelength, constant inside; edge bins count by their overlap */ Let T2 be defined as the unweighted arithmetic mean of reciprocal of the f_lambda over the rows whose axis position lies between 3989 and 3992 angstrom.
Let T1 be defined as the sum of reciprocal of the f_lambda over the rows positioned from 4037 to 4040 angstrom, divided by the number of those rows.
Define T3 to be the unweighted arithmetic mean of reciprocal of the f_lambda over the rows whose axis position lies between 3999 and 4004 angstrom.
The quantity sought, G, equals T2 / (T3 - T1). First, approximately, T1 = 0.126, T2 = 0.129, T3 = 0.137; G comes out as 11.2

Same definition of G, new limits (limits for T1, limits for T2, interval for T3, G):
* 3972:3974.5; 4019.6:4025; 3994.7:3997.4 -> 13.6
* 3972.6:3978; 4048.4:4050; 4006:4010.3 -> 12.9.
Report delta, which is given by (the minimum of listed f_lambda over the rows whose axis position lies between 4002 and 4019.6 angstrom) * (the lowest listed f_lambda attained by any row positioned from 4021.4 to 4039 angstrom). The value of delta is 53.0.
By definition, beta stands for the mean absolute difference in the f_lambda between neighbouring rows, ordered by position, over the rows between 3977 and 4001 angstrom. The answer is 0.043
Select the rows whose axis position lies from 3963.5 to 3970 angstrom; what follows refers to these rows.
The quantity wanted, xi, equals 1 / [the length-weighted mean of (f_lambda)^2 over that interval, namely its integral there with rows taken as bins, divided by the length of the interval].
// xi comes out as 0.0136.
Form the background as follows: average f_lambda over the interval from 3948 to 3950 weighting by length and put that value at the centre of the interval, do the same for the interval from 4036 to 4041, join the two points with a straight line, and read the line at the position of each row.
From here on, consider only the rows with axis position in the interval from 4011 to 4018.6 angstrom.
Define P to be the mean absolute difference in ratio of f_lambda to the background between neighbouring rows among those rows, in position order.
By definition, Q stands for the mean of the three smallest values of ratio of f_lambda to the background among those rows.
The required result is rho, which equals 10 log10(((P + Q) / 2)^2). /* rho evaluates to -7.0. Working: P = 0.0027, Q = 0.89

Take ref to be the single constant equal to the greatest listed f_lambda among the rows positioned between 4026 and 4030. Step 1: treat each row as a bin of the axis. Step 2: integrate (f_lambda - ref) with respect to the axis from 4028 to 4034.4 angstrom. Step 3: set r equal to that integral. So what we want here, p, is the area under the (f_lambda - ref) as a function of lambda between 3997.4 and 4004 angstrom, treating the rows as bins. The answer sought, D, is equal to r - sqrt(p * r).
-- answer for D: -1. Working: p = -3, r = -0.1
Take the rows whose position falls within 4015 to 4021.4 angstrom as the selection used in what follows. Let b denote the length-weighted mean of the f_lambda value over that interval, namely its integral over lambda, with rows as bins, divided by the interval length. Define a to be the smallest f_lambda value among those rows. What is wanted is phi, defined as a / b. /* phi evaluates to 0.991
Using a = 7.238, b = 7.3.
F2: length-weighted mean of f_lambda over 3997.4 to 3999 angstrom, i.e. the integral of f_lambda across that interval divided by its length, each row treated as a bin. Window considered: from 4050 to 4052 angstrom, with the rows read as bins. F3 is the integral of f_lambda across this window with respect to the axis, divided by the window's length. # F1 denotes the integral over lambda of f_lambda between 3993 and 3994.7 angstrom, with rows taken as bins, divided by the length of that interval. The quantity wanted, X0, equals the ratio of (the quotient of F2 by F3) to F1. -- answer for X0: 0.124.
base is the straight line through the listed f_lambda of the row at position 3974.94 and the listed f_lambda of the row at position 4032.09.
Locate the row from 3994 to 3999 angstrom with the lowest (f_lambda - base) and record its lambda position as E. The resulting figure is 3998.80 angstrom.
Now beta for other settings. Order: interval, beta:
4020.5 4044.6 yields 0.028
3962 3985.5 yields 0.054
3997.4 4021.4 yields 0.045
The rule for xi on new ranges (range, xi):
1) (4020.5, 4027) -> 0.0176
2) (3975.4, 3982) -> 0.0165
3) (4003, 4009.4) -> 0.0193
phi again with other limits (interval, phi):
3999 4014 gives 0.969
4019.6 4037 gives 0.957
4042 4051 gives 0.995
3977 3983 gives 0.982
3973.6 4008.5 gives 0.928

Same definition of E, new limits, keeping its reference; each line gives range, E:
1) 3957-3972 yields 3971.28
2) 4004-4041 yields 4005.25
